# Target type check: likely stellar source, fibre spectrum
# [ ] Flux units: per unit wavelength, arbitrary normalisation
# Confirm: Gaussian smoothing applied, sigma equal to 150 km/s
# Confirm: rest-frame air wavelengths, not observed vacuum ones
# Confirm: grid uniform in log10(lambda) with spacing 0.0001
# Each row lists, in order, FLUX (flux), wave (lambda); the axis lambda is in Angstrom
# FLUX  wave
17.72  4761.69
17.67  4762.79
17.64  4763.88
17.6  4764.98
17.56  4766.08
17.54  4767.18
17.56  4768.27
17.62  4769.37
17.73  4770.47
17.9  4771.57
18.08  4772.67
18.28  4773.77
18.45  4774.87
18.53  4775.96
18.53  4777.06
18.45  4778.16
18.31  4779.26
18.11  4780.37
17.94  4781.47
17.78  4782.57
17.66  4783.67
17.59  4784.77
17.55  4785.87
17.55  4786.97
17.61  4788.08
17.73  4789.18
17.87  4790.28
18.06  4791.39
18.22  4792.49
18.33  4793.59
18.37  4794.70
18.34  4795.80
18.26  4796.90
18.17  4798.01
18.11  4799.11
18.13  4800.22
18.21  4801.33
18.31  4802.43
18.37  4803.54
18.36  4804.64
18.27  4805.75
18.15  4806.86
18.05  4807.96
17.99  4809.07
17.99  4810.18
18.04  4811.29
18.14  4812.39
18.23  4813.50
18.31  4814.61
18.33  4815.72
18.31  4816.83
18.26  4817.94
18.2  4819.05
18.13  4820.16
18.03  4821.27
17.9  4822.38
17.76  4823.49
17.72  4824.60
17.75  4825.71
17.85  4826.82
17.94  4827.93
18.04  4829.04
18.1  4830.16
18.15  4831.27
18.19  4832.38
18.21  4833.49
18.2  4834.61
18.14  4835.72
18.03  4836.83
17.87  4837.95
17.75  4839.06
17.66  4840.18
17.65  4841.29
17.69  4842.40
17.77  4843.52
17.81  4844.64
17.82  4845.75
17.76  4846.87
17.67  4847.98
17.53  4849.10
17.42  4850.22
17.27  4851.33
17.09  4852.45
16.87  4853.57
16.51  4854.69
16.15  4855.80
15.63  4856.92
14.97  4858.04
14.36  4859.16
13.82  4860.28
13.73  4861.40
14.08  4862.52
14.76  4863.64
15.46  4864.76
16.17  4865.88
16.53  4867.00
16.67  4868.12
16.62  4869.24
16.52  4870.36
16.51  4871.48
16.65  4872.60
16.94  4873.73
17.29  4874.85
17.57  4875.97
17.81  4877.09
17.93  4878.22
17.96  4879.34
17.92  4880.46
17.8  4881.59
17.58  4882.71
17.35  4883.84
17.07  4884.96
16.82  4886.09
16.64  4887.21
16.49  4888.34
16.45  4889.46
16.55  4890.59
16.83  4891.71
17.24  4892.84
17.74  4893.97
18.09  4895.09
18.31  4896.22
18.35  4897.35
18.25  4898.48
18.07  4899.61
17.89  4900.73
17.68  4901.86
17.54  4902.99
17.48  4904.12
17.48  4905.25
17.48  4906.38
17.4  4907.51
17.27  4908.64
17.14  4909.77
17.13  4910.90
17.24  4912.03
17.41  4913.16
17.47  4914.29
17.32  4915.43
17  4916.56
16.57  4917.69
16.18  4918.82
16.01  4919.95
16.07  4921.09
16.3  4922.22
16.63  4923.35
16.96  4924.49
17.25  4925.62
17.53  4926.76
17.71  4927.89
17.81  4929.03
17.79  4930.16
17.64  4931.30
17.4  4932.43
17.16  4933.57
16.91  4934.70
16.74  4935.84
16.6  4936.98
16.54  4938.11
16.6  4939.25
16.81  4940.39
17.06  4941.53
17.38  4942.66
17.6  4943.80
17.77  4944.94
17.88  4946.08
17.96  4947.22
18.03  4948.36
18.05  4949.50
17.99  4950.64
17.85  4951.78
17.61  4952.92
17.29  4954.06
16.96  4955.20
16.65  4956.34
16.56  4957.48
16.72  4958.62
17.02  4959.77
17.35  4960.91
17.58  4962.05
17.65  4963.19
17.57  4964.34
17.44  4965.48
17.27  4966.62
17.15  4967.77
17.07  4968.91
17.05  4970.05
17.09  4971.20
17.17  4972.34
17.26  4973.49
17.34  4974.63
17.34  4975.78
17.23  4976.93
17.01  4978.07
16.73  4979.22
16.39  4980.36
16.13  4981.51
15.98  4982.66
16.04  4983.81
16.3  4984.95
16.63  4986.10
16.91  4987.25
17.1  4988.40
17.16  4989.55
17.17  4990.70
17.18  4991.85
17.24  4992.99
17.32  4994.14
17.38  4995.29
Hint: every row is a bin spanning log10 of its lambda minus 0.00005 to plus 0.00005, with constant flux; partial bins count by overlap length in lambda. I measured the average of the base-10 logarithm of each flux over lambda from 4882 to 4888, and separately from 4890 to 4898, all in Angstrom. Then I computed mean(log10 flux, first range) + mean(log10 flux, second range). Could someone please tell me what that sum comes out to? 2.48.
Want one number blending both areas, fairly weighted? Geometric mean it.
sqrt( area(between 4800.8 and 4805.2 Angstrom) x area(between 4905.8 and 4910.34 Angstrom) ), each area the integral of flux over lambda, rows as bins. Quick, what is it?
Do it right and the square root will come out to 79.6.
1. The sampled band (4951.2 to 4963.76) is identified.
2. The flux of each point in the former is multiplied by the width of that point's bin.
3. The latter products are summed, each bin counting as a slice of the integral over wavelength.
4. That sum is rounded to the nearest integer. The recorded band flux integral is 216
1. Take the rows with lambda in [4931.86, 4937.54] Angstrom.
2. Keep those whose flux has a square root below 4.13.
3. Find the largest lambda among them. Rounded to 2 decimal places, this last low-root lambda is 4936.98 Angstrom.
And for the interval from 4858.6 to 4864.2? 4863.64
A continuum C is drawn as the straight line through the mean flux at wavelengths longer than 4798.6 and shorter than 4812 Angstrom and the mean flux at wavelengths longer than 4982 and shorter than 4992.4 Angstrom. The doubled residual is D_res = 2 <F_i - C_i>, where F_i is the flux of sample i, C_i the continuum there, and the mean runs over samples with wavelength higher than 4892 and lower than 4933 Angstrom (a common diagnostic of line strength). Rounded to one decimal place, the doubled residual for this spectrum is 0.1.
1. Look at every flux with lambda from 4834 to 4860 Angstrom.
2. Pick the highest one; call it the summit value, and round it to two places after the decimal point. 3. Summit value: 18.20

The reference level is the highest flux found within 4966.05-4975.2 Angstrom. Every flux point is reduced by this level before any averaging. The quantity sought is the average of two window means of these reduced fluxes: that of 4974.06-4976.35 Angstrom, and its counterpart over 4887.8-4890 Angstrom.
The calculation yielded -0.4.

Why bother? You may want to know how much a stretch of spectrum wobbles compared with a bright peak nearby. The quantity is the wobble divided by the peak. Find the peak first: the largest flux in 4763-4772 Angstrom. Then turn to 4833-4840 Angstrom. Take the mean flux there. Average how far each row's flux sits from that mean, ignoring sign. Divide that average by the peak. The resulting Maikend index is 0.008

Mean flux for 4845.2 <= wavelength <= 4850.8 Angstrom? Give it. 17.6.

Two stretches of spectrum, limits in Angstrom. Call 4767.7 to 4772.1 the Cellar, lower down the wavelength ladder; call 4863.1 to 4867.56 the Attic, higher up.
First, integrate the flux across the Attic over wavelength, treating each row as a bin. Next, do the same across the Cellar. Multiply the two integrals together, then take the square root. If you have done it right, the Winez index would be 74.0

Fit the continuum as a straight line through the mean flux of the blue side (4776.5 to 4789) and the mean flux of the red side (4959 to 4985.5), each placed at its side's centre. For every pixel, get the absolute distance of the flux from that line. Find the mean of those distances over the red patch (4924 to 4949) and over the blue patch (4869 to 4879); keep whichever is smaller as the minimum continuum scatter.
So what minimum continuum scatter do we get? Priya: 0.44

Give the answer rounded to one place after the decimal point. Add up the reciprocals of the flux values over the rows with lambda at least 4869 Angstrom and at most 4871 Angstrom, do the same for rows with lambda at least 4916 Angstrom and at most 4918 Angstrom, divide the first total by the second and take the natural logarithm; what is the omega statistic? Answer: 0.0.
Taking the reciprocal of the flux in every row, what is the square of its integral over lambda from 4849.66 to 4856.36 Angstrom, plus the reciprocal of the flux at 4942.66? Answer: 0.215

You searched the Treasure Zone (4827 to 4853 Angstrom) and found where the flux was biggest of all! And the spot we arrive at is 4833.49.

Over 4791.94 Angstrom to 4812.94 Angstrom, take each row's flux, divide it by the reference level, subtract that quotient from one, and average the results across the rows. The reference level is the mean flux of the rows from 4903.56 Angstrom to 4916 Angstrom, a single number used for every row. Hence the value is -0.049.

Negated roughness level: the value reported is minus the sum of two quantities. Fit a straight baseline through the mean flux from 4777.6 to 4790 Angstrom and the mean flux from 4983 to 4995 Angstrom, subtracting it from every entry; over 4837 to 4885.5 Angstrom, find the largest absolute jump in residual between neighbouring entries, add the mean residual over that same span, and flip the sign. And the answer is 0.0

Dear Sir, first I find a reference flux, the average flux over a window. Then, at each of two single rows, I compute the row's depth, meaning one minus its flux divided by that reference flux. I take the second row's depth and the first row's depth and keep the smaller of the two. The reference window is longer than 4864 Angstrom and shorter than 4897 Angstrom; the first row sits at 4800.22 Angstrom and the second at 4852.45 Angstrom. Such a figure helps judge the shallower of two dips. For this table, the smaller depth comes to -0.061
